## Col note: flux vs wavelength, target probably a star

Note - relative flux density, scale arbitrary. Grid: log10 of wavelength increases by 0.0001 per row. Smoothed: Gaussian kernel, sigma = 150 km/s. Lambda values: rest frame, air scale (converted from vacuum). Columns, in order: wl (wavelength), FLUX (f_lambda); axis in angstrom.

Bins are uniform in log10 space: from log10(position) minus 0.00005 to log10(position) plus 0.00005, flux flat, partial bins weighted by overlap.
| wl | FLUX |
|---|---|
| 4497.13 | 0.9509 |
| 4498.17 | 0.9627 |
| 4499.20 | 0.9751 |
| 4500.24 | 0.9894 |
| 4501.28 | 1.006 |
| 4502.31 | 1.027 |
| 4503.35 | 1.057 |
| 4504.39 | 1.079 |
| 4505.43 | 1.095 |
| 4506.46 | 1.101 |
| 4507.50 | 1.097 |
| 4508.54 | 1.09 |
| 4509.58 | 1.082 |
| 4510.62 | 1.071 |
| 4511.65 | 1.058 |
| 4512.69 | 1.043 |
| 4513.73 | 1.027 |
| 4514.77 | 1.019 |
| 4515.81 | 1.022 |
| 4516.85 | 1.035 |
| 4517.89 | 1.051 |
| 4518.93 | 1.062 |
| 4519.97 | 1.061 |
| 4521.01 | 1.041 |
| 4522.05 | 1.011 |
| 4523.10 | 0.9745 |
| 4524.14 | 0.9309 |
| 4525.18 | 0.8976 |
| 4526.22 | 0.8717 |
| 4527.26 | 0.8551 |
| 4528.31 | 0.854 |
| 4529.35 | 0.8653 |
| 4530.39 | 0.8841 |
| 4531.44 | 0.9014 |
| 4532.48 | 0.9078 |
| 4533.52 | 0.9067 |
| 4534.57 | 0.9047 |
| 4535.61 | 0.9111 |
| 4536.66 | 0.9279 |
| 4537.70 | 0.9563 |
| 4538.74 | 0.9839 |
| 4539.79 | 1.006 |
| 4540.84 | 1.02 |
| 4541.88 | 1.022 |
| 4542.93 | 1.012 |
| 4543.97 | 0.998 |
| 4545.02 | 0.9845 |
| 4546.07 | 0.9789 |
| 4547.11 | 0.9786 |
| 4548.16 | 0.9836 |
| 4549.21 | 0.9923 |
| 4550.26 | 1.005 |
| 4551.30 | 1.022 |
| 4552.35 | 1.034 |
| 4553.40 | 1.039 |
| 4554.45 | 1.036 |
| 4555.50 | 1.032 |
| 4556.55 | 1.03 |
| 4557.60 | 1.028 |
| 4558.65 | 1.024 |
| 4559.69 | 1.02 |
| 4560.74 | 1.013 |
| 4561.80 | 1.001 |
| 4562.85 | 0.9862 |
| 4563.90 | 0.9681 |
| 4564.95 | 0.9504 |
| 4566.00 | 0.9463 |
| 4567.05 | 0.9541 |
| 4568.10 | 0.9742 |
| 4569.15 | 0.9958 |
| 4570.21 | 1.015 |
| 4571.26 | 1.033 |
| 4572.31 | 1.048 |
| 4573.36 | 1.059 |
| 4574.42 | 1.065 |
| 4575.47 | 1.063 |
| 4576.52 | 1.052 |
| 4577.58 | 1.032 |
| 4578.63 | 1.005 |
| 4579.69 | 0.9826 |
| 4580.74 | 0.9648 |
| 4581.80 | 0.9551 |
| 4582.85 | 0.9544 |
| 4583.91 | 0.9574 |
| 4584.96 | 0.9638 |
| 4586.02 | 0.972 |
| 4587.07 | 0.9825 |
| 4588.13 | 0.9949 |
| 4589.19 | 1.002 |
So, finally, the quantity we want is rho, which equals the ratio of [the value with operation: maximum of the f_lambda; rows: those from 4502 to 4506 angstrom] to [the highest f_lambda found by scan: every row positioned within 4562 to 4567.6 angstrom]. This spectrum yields 1.11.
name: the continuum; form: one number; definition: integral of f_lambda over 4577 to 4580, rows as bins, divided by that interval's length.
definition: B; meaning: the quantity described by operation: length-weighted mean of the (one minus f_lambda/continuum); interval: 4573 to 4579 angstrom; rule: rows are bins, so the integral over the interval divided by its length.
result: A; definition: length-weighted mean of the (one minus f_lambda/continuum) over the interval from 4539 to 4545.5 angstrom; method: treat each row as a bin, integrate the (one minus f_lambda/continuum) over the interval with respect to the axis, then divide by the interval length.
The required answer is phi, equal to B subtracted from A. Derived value 0.040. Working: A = 0.00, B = -0.040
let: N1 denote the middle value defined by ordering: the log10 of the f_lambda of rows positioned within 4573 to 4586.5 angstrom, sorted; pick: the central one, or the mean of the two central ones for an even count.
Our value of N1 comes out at -0.008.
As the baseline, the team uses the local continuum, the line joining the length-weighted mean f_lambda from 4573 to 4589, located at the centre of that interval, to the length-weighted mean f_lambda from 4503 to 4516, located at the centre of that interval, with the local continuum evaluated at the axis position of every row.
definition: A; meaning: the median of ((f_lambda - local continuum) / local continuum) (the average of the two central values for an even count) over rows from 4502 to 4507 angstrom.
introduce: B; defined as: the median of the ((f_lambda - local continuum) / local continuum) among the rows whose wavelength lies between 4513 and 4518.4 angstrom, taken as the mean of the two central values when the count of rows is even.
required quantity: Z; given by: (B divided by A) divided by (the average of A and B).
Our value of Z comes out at 336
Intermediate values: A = 0.01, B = -0.033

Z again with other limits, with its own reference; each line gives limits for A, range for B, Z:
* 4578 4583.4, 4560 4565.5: -27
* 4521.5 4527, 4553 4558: 1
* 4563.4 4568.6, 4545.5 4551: -15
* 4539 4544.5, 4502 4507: 50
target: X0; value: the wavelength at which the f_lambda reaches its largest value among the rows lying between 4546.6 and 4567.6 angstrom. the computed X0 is 4553.40 angstrom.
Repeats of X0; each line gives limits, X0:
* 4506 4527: 4506.46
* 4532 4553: 4552.35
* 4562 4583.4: 4574.42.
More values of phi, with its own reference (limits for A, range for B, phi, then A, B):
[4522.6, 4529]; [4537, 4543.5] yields 0.101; 0.11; 0.008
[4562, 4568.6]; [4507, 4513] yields 0.109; 0.04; -0.068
